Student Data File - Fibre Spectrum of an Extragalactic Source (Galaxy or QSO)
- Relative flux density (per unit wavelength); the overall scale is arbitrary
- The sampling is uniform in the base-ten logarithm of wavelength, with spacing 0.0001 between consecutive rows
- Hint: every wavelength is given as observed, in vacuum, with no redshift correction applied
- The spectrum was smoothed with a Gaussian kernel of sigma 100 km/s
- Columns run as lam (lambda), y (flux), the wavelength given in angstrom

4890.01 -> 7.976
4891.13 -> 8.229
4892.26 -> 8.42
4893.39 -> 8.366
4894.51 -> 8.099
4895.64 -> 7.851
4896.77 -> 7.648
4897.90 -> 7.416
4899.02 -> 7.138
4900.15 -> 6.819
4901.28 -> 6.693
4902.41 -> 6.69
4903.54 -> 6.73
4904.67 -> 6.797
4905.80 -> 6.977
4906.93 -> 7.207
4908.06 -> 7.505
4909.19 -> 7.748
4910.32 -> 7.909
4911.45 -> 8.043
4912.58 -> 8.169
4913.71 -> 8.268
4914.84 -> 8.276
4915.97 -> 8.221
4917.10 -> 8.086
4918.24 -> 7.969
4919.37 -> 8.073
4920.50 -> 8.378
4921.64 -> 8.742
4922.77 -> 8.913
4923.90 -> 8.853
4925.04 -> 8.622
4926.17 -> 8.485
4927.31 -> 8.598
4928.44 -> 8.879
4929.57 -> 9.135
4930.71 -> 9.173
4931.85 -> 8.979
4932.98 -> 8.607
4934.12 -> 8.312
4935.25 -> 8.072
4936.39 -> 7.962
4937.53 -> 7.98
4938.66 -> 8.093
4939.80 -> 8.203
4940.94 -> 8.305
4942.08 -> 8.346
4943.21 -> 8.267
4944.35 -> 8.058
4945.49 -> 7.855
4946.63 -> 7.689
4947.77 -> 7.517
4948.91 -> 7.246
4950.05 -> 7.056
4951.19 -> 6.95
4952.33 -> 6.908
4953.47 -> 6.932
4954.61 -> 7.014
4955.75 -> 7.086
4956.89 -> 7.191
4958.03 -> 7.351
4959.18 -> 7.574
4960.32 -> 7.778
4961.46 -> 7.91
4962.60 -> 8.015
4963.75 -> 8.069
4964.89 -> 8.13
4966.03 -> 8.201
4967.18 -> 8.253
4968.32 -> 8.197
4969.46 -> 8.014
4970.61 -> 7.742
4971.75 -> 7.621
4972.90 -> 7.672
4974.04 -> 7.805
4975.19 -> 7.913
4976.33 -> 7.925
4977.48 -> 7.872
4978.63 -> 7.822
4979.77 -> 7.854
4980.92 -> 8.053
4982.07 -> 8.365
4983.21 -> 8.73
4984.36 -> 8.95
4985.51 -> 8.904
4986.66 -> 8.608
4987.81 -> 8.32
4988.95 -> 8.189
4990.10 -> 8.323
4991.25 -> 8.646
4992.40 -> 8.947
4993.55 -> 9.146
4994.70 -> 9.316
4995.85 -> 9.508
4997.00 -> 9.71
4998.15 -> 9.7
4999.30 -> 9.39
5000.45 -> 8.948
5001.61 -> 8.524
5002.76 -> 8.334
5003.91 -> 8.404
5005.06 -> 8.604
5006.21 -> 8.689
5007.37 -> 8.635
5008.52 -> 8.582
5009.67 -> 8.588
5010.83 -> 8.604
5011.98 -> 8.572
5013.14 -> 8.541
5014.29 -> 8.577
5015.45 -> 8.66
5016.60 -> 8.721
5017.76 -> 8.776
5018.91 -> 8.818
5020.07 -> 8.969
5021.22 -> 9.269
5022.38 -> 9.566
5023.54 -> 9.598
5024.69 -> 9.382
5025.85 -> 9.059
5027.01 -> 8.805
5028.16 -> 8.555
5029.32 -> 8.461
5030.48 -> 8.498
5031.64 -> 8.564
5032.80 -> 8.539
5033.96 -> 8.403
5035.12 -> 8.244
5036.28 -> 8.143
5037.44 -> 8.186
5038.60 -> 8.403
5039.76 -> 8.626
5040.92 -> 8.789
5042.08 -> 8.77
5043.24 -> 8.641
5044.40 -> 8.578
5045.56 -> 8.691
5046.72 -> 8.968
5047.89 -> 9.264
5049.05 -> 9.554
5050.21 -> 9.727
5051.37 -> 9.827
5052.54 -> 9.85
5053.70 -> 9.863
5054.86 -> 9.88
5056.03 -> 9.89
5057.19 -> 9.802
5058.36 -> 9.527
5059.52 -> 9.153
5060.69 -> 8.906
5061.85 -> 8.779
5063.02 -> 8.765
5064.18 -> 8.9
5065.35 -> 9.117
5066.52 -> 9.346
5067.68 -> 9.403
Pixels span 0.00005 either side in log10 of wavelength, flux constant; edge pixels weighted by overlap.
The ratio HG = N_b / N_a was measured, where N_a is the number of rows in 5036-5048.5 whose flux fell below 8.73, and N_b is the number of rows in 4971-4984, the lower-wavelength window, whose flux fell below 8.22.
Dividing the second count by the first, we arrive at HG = 1.3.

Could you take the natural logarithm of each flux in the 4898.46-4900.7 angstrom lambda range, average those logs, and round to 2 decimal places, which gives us 1.94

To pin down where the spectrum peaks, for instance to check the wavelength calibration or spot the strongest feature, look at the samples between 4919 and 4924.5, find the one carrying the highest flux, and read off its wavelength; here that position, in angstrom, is 4922.77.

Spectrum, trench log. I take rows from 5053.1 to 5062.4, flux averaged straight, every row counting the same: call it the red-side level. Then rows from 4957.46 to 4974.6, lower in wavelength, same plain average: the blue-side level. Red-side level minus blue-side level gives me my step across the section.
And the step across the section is 1.6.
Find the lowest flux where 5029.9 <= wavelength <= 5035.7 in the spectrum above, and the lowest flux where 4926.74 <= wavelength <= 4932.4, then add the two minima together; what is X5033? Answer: 16.8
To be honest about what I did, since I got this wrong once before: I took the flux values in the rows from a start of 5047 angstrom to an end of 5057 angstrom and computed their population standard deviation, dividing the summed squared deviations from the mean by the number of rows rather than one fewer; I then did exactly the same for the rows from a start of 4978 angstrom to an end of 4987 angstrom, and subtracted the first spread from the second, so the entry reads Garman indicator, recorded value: 0.22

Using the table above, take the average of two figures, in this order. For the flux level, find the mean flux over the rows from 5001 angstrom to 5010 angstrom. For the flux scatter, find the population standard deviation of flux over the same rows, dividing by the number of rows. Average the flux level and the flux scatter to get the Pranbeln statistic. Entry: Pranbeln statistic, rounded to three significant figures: 4.33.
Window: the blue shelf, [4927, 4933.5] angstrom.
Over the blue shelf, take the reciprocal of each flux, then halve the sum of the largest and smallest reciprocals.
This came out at 0.113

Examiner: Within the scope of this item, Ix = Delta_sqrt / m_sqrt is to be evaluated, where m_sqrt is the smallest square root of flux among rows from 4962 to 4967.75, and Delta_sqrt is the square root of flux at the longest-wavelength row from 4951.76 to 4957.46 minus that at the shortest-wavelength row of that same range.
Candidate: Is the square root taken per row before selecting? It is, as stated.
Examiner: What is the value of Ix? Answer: 0.02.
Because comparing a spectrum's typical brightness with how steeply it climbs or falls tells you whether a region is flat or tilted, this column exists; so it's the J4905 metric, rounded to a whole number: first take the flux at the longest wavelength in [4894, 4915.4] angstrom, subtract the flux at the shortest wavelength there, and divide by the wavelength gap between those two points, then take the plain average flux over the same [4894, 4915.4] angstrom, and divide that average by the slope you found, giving 858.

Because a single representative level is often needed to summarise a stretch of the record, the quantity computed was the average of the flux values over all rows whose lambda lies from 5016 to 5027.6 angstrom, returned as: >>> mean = 9.1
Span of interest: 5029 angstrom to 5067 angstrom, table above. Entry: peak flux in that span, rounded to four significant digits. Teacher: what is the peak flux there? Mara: 9.890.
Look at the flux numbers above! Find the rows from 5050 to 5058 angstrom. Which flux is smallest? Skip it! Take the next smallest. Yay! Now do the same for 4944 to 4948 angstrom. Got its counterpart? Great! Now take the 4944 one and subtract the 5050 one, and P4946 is -2.1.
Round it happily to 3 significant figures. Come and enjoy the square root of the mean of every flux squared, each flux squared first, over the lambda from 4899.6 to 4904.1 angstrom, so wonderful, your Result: 6.73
